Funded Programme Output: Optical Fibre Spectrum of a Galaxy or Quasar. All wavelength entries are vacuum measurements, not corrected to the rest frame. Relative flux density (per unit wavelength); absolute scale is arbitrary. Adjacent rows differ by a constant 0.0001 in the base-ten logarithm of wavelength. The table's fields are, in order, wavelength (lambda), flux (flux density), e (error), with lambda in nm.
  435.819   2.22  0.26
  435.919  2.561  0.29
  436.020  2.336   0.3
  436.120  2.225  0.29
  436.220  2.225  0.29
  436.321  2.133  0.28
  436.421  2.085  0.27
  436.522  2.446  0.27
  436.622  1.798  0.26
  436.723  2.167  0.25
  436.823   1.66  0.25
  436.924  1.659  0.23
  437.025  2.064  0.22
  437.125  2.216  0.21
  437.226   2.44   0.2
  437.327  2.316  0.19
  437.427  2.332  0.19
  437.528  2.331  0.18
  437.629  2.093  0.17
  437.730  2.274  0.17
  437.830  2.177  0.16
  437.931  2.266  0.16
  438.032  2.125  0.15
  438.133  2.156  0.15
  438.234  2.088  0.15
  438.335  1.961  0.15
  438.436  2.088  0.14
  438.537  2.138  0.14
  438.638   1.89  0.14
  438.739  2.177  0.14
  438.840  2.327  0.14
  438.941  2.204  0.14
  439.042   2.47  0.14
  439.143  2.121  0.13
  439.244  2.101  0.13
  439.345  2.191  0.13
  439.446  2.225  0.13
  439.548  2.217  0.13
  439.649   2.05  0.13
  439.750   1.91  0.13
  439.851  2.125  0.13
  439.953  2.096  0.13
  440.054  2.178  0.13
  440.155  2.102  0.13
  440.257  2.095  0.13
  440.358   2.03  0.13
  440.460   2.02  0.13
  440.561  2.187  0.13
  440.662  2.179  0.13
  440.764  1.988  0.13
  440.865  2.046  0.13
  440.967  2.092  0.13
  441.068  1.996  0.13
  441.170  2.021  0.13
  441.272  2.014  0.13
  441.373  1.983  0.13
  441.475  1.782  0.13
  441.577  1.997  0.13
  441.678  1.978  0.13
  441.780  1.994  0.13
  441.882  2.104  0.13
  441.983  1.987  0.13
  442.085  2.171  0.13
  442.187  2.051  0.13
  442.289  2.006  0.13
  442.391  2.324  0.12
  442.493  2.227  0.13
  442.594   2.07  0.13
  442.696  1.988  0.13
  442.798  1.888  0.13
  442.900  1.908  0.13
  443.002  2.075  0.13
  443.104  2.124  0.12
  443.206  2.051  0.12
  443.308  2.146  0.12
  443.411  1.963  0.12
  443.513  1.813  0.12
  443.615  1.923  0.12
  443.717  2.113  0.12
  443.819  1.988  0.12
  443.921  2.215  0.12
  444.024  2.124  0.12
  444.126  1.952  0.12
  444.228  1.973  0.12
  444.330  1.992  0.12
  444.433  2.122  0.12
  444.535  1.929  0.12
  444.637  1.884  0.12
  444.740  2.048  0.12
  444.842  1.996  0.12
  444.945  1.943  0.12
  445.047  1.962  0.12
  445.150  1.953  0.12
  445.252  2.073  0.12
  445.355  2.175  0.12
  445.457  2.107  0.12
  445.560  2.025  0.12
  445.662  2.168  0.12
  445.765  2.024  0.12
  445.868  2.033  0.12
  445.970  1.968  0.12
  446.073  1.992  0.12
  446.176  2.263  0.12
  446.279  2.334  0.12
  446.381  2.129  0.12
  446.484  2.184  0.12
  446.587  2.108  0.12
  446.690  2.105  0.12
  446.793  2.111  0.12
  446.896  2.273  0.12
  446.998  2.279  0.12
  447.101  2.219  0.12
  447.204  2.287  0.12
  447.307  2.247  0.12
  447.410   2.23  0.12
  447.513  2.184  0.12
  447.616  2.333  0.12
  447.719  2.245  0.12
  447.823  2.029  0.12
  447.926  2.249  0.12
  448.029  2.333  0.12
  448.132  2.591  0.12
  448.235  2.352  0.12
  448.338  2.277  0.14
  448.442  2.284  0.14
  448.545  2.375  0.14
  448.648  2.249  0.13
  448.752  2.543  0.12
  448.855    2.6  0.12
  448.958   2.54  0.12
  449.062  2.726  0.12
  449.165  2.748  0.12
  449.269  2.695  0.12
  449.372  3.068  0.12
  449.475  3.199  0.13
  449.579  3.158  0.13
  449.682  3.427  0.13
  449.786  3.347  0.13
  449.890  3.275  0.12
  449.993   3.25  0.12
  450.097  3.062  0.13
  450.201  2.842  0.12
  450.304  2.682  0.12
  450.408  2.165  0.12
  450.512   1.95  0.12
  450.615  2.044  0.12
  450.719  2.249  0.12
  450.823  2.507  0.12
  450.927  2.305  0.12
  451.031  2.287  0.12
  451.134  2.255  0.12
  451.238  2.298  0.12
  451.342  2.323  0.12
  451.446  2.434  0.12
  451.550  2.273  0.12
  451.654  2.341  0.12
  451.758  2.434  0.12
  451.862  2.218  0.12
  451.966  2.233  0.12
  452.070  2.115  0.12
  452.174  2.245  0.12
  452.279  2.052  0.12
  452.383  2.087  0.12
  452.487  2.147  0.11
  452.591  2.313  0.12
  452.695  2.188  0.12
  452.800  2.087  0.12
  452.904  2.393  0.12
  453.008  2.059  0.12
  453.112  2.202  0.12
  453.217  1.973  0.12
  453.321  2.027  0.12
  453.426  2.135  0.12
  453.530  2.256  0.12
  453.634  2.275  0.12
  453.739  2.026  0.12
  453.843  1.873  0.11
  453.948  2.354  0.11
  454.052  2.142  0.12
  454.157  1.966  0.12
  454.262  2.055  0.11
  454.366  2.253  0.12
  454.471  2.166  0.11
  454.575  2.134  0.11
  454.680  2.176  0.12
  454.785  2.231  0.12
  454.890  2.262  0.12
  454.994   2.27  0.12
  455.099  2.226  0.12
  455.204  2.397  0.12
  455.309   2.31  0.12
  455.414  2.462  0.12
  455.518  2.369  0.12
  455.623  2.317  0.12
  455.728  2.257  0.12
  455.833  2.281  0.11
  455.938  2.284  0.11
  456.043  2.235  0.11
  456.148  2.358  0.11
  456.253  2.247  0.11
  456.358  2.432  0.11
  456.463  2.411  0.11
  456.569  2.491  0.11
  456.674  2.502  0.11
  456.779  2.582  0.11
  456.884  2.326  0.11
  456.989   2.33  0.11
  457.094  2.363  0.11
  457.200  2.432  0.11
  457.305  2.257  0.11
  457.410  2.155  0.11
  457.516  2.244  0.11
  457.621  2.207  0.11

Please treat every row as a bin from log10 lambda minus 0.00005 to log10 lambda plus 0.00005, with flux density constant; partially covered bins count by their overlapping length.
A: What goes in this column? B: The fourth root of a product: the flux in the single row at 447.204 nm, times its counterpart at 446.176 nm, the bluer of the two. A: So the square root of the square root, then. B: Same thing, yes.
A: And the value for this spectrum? 1.51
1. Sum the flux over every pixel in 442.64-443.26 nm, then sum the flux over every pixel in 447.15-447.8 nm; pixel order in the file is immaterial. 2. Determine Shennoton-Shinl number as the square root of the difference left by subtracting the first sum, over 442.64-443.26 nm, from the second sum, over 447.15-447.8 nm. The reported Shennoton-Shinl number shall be 1.2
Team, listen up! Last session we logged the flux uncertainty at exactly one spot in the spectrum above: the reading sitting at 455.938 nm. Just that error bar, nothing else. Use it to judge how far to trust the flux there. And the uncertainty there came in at 0.110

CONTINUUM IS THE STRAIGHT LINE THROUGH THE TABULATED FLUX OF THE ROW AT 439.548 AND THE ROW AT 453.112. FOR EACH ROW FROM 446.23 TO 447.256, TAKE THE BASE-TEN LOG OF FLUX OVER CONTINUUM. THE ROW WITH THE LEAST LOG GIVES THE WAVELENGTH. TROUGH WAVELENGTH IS 446.690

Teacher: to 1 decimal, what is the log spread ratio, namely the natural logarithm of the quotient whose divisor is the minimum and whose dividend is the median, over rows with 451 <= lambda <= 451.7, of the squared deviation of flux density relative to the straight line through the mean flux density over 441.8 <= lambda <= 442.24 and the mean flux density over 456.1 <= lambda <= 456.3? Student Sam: 1.6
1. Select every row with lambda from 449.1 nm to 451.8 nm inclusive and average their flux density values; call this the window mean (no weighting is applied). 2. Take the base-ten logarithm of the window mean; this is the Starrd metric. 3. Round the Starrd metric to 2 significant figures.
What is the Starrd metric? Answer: 0.42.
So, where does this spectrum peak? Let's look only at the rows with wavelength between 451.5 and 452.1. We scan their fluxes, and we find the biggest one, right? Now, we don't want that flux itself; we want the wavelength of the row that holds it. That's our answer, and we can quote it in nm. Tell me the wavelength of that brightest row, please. 451.758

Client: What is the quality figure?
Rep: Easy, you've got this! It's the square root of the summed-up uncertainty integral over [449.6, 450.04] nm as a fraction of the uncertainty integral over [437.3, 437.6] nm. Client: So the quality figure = 1.0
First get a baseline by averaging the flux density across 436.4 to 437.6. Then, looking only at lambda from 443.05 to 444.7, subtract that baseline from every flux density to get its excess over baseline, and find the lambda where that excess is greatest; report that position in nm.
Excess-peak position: 443.921 nm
